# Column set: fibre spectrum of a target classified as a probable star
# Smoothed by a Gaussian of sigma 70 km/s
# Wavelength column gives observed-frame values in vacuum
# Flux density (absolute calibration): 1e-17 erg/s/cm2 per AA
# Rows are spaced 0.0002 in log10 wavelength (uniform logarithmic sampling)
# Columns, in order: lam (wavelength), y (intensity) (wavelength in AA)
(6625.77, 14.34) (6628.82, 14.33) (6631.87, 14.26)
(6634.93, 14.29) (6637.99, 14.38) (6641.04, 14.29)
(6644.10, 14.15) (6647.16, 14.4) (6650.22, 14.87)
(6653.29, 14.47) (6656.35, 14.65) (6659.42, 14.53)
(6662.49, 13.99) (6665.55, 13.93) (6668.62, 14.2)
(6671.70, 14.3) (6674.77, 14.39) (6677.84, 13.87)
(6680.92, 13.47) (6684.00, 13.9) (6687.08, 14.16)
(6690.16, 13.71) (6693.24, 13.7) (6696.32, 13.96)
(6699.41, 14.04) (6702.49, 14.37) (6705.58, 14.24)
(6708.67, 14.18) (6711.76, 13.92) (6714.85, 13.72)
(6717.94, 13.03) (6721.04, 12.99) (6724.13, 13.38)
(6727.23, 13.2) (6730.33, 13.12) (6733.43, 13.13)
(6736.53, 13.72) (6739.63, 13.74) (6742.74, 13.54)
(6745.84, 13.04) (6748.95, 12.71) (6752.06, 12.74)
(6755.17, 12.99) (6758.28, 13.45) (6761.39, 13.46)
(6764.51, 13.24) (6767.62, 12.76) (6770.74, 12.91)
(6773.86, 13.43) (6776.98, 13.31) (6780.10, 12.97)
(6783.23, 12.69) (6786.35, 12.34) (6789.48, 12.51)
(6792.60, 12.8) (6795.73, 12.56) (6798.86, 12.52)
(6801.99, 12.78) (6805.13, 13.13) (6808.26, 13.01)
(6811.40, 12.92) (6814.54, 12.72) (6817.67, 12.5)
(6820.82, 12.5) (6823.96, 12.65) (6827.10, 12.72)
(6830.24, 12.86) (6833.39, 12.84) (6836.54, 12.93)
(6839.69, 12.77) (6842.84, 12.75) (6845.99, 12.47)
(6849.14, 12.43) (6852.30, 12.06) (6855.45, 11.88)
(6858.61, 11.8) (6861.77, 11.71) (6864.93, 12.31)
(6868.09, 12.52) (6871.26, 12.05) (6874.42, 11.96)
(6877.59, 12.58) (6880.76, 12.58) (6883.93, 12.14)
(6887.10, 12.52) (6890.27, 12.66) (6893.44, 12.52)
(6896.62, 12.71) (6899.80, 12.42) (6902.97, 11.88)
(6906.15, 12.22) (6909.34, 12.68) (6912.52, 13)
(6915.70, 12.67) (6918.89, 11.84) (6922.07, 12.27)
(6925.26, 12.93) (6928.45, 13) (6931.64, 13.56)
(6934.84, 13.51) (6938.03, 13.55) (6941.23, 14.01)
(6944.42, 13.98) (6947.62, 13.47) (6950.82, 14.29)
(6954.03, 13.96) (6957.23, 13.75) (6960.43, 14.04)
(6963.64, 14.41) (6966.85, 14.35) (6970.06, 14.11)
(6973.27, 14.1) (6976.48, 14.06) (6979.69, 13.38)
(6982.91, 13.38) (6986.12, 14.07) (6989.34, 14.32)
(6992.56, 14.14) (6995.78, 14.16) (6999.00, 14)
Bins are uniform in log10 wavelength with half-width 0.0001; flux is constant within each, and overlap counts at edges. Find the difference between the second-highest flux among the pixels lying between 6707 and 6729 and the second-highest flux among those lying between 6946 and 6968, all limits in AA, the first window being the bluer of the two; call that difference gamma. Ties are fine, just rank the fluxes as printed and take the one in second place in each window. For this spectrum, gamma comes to -0.4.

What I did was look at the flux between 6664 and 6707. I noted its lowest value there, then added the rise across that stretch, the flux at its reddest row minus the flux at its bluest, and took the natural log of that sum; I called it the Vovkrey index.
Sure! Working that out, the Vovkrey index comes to 2.62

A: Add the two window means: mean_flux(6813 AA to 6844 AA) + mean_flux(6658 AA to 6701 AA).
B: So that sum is 26.7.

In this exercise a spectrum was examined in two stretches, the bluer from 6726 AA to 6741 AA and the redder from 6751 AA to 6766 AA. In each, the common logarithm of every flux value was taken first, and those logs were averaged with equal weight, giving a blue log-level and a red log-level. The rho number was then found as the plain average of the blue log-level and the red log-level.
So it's 1.12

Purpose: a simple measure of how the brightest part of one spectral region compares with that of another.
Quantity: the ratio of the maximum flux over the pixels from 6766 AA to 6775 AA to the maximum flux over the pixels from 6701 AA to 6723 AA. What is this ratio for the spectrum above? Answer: 0.93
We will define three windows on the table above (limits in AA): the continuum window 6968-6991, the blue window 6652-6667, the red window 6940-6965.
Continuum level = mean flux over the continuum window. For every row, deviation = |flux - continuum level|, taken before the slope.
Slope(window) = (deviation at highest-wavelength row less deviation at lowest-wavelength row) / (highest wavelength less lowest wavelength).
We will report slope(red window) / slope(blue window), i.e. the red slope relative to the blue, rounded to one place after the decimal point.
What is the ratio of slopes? -0.4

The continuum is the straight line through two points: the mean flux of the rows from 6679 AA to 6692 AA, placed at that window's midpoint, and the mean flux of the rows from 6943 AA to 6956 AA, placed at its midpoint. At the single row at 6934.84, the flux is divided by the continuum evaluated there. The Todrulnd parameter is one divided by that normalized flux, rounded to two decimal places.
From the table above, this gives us 1.03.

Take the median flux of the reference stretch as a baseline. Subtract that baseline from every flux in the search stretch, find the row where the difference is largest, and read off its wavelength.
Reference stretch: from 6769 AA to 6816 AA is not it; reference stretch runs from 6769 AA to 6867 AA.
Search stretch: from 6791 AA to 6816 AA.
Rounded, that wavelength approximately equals 6805.13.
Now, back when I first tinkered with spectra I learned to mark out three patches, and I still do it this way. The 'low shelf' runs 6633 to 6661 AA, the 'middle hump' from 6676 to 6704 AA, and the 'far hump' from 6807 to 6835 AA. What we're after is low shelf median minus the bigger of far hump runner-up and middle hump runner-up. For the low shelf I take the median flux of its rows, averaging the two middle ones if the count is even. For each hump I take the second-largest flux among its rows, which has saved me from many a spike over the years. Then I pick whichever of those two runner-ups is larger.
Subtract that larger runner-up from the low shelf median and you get 0.2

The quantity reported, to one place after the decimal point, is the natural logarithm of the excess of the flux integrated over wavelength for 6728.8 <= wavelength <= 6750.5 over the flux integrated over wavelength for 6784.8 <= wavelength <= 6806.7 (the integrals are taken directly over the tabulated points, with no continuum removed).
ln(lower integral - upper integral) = 2.4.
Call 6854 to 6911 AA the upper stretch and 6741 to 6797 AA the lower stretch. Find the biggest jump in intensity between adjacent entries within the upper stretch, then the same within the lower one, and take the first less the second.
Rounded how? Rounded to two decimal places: 0.10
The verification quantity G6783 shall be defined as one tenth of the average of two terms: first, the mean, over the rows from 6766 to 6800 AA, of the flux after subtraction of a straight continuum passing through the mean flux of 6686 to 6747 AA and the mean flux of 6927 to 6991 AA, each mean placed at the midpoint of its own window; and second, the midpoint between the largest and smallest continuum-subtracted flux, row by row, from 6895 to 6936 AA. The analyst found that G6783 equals -0.102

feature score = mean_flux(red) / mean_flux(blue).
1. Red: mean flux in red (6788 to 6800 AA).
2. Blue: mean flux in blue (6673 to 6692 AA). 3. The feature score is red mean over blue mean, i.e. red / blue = 0.91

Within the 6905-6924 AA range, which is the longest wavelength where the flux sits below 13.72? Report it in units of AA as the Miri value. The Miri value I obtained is 6922.07 AA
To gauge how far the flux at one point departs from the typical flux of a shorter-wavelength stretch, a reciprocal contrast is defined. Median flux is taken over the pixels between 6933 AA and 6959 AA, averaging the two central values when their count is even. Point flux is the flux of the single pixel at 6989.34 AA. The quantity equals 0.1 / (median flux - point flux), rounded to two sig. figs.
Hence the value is -0.22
